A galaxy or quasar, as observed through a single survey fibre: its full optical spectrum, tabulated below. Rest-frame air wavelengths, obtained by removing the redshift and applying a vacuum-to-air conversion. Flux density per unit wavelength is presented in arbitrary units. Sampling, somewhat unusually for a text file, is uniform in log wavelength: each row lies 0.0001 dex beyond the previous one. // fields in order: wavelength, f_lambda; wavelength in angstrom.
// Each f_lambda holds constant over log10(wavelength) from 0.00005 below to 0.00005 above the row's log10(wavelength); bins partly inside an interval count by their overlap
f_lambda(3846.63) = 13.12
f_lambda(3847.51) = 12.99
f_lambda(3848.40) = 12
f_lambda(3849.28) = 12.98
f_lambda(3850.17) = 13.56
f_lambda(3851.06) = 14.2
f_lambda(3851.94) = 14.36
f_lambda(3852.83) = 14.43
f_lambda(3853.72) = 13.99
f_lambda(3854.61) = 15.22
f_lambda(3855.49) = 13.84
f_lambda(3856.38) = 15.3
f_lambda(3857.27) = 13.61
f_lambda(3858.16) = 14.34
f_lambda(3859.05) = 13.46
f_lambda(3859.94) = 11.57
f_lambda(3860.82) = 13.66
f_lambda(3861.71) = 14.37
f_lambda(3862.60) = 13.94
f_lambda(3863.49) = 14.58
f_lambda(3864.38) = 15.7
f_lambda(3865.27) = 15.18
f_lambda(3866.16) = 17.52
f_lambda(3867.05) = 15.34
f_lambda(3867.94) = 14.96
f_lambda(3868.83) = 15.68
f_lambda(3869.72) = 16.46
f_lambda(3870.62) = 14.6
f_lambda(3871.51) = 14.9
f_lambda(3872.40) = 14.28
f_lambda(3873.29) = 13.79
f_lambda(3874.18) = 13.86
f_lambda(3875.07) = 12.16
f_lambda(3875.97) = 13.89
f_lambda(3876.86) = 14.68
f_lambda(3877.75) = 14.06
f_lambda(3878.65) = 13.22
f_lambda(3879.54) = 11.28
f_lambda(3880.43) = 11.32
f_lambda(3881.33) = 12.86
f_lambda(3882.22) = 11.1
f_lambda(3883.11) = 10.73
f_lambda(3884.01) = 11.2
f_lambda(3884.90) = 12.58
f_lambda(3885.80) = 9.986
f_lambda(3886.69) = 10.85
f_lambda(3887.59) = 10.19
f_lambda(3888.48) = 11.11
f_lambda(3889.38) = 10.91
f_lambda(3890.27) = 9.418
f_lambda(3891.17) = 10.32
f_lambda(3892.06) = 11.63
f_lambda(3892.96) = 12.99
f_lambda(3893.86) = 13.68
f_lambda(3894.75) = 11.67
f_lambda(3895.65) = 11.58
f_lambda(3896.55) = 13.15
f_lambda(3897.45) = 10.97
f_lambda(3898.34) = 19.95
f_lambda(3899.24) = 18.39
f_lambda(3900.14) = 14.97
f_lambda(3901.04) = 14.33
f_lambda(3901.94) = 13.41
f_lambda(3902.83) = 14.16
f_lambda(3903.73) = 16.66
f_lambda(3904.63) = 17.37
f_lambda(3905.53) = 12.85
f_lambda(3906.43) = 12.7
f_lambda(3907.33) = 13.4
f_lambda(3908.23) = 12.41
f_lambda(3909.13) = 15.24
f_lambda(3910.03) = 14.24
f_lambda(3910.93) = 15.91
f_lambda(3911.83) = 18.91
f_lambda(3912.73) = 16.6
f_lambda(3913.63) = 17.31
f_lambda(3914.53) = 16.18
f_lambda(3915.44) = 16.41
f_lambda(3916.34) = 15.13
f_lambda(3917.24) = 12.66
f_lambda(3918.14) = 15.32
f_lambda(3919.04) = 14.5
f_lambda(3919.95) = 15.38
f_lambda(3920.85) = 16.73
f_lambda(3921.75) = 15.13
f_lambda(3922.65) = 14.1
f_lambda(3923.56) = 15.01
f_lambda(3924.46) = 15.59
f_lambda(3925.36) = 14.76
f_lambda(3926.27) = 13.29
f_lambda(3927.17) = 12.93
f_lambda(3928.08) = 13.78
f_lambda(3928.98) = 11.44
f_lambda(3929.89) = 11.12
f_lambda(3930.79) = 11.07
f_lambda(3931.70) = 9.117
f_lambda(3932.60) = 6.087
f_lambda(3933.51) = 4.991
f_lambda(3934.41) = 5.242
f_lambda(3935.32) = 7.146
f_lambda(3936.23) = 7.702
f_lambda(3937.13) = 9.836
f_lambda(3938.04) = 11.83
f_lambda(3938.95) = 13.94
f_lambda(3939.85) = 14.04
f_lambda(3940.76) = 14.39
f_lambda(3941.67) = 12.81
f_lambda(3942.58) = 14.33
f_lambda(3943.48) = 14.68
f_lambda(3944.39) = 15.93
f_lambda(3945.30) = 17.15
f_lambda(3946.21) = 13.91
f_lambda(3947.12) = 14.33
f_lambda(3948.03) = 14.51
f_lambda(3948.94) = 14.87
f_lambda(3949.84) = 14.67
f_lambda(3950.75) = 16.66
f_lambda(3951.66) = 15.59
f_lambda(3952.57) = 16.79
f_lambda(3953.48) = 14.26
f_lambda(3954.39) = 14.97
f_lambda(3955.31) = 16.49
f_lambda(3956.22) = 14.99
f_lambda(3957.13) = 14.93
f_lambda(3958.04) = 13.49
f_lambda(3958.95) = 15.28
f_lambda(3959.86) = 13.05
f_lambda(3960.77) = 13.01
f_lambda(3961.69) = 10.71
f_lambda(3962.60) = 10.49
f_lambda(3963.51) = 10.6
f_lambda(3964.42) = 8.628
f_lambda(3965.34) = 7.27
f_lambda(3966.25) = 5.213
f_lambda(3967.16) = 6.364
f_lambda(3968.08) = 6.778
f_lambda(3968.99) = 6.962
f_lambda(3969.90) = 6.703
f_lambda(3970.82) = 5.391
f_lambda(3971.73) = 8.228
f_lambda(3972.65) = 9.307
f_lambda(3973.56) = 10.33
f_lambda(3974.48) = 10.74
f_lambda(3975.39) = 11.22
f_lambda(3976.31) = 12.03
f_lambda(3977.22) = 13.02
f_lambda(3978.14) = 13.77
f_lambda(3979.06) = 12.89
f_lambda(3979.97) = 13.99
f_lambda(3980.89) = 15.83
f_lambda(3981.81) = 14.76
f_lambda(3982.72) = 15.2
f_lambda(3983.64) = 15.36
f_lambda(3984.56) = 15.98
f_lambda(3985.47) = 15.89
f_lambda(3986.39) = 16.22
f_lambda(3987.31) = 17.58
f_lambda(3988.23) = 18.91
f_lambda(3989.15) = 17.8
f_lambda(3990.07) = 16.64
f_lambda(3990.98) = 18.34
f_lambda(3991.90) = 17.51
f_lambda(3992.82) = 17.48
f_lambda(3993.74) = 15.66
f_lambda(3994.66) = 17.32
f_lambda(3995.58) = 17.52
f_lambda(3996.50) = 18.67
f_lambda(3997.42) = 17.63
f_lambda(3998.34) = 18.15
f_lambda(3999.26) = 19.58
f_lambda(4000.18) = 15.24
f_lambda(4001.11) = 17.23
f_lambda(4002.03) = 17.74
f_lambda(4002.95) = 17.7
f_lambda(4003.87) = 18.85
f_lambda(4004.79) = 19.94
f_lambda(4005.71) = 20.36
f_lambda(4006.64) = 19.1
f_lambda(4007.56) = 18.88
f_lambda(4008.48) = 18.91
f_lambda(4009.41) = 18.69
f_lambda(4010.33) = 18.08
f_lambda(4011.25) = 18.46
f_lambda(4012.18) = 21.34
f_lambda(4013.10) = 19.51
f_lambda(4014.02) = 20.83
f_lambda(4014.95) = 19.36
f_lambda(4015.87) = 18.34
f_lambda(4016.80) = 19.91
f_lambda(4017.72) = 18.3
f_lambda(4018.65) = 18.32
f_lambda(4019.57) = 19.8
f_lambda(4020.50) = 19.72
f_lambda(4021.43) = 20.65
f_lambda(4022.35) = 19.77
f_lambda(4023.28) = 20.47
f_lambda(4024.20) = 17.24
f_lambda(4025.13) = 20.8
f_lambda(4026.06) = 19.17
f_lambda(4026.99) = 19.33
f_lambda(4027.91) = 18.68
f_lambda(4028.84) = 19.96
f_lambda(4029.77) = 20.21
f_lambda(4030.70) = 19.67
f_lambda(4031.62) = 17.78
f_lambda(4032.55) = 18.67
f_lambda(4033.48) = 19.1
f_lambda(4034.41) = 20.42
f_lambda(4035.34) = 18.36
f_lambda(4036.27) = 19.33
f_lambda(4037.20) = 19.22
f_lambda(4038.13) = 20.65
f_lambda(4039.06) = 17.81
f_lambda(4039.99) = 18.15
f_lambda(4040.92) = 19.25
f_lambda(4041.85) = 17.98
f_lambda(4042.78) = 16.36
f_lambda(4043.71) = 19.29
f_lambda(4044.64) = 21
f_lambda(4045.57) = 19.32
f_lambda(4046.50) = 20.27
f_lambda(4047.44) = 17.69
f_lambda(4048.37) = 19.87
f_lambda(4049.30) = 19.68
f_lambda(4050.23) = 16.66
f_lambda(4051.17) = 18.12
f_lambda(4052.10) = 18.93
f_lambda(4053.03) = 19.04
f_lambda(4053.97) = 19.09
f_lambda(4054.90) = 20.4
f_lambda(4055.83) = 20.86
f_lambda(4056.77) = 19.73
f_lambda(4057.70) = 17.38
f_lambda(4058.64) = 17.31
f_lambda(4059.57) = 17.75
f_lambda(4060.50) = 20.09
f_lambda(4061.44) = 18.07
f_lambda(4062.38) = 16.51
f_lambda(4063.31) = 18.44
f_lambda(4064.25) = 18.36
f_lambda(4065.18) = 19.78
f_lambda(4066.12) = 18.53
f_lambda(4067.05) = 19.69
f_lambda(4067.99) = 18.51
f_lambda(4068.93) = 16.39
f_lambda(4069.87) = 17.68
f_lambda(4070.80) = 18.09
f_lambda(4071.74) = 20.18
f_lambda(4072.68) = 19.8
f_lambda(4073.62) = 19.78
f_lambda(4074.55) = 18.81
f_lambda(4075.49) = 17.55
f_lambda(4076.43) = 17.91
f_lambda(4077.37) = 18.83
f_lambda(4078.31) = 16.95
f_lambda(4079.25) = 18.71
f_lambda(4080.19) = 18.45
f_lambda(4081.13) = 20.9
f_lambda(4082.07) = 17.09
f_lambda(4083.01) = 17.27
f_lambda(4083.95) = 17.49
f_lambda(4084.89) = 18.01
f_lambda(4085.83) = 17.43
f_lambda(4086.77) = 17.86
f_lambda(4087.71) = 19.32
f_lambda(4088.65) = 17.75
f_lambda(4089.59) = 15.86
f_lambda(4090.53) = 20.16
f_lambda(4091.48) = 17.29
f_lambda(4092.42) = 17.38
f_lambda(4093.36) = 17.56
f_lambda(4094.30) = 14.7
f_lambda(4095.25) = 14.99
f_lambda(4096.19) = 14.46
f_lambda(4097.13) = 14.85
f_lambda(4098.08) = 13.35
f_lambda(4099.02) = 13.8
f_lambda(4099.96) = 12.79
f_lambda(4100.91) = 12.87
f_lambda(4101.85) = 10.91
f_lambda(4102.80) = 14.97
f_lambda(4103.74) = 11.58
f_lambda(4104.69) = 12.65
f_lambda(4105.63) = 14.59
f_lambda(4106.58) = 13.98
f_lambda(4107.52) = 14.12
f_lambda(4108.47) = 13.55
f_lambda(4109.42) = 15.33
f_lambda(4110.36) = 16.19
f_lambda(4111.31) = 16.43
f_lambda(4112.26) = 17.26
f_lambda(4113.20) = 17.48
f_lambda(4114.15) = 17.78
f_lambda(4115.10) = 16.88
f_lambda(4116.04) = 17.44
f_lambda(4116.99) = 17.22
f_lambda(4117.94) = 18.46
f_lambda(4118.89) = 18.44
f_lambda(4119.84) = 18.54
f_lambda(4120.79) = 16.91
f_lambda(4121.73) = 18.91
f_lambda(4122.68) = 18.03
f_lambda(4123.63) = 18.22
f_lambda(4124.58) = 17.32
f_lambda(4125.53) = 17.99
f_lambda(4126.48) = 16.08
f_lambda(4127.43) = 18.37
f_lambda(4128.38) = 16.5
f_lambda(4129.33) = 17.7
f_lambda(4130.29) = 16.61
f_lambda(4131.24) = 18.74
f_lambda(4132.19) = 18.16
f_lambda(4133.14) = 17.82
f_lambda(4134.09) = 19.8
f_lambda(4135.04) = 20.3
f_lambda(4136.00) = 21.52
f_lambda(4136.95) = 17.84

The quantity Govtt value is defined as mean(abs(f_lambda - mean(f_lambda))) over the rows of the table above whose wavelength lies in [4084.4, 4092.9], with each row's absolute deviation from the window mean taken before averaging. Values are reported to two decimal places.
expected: 0.85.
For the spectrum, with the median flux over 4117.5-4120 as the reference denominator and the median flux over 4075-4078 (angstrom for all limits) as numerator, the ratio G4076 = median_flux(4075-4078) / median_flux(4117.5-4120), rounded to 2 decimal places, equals 0.97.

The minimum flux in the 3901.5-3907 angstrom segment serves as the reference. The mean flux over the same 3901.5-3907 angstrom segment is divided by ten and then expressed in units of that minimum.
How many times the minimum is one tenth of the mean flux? 0.114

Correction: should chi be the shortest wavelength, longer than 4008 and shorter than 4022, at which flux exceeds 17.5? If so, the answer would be 4008.48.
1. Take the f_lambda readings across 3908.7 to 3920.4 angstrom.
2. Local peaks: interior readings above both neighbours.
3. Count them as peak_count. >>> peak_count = 4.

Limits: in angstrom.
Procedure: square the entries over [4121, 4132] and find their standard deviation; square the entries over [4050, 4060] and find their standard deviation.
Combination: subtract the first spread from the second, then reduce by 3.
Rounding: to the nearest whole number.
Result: 14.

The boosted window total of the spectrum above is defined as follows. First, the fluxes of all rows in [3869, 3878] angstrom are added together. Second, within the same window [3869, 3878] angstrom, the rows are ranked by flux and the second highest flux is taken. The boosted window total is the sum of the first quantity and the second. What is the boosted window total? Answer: 158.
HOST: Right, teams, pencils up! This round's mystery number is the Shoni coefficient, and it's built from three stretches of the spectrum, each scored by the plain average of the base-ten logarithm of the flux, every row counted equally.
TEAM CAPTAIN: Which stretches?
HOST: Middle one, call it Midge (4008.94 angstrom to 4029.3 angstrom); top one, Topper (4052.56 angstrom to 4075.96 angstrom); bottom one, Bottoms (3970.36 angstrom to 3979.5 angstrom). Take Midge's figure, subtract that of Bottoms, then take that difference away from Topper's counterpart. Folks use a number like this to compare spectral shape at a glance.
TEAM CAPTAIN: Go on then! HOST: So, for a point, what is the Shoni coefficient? 1.00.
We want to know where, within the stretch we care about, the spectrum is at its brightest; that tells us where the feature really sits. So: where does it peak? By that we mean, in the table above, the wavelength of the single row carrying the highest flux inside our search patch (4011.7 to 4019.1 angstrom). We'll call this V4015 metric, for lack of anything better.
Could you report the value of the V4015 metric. 4012.18 angstrom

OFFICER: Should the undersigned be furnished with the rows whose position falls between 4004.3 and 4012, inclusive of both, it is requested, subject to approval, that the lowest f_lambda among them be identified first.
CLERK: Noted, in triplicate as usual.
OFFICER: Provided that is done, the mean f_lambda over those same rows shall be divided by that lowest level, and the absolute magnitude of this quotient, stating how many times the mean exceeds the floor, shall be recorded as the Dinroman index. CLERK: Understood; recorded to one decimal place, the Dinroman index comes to 1.1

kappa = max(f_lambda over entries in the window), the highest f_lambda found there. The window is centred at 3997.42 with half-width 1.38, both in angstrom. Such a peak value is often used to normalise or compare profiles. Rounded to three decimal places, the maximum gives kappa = 18.670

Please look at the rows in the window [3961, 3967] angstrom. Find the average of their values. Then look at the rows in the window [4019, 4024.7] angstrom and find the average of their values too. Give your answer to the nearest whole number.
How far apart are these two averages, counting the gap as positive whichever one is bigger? 11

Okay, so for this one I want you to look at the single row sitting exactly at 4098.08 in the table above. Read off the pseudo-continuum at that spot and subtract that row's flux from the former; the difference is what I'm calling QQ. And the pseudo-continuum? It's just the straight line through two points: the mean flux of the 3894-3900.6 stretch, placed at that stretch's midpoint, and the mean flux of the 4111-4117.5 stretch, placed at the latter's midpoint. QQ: 4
